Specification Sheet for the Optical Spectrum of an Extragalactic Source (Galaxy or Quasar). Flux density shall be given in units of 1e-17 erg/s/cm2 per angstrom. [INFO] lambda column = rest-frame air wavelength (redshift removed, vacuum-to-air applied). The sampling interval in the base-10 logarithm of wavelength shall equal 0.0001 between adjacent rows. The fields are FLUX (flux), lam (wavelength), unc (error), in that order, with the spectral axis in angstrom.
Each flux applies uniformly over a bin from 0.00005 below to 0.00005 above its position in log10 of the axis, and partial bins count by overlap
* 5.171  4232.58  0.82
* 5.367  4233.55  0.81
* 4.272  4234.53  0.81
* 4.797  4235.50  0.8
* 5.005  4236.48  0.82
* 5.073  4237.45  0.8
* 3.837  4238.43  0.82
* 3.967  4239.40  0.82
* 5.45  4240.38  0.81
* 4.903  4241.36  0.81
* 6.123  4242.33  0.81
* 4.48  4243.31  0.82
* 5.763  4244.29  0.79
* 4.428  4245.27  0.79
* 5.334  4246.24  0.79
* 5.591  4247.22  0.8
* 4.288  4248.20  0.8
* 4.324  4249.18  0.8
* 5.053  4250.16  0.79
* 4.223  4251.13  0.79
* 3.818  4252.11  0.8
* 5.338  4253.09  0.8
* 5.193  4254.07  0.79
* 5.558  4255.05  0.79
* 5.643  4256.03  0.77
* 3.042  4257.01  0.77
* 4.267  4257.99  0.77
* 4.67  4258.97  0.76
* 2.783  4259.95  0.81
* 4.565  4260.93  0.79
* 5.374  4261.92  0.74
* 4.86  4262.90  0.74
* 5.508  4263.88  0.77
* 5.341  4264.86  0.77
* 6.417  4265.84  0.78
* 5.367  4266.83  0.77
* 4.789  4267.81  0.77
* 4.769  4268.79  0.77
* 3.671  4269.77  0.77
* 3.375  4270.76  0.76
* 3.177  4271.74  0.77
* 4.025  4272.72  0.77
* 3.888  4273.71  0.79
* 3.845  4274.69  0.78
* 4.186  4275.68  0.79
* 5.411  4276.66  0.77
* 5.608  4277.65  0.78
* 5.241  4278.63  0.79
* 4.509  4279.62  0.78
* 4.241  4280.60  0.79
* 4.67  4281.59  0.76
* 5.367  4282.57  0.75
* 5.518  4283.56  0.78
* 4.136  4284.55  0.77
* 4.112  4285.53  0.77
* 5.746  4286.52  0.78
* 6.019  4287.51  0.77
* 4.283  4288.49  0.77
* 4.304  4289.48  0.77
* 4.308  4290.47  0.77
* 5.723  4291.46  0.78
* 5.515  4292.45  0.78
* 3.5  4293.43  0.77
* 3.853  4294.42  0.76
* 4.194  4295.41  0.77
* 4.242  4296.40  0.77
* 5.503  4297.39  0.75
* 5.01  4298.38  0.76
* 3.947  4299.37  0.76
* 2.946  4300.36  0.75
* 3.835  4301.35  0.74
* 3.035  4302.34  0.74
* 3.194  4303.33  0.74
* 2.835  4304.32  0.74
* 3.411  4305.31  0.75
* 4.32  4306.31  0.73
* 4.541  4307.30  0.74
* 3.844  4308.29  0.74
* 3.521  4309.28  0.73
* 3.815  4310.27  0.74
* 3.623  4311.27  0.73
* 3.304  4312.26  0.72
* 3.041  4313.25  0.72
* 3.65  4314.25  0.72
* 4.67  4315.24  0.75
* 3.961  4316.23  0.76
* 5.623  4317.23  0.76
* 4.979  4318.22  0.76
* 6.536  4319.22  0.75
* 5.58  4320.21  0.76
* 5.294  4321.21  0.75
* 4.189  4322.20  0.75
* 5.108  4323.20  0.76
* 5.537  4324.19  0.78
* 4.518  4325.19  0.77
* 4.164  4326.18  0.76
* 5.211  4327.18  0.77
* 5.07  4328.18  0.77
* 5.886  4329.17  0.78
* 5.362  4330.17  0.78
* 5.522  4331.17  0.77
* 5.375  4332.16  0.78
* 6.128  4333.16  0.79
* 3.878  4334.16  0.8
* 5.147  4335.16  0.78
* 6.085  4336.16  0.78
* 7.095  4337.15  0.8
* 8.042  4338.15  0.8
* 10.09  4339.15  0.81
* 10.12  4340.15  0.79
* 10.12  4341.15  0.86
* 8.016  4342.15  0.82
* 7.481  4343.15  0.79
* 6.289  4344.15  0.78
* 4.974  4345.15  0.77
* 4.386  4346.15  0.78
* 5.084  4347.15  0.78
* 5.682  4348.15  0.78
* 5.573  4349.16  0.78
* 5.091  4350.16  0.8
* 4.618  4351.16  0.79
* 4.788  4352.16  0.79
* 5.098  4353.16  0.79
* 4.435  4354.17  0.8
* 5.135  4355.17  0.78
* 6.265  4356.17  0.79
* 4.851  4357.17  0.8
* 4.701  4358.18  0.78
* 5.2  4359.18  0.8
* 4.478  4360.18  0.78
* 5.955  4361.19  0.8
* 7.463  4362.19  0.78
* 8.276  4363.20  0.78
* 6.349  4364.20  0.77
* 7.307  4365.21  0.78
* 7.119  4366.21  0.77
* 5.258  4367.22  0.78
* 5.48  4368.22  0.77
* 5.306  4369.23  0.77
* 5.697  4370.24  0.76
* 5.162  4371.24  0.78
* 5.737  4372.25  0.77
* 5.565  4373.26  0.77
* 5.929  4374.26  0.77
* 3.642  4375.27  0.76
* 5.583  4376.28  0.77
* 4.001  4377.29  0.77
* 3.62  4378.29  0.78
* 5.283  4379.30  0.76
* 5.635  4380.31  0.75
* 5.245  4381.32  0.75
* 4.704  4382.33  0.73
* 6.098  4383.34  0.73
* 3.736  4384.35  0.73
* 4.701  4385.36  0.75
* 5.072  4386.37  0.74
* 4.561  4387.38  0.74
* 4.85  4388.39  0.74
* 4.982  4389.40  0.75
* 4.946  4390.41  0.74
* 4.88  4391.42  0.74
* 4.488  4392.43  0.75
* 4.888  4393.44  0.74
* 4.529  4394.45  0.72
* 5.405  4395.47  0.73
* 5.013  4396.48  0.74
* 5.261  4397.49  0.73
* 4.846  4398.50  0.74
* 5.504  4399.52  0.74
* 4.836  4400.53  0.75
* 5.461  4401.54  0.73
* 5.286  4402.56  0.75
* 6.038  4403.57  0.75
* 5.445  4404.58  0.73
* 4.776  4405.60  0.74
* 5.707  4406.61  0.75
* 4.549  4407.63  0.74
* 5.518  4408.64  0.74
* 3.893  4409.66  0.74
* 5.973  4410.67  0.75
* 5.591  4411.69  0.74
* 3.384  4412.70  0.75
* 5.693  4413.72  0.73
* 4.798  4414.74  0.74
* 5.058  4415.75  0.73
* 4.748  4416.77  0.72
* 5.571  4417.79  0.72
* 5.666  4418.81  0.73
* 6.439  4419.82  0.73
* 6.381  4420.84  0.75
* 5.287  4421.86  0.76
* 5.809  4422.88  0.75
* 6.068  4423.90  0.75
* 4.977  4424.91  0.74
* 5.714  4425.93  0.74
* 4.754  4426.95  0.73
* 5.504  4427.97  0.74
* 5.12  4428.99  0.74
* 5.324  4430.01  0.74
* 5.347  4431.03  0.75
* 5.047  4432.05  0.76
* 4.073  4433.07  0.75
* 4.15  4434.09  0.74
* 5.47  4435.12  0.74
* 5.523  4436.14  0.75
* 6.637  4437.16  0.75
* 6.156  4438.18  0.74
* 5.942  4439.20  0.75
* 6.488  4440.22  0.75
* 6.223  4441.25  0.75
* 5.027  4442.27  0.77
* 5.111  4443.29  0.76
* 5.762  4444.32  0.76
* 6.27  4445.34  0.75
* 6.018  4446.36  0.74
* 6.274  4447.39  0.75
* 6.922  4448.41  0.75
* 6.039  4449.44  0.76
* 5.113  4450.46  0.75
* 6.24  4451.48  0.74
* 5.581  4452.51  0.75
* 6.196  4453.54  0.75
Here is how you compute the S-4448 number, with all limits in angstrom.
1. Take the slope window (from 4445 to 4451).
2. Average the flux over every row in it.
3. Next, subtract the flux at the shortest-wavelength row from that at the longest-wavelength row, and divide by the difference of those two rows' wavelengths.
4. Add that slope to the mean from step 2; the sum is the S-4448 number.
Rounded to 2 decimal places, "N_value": 5.88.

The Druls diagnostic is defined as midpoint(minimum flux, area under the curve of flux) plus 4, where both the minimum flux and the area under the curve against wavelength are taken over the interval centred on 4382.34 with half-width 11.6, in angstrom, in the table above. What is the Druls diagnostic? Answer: 63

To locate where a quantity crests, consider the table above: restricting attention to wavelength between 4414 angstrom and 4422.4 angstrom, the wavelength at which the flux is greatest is 4419.82 angstrom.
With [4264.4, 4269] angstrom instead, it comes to 4265.84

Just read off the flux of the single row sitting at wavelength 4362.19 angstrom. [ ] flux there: 7.463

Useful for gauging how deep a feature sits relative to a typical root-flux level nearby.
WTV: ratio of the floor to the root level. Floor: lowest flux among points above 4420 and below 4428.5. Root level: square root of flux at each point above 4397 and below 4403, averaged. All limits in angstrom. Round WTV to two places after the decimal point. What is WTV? 2.09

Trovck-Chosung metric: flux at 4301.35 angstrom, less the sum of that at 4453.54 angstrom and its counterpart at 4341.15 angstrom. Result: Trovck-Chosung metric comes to -12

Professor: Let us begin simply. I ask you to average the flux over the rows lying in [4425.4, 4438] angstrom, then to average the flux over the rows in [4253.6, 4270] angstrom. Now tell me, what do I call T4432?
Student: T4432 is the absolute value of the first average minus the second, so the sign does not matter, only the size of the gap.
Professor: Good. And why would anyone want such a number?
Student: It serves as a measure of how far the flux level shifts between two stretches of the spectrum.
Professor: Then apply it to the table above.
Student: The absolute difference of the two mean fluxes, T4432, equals 0.41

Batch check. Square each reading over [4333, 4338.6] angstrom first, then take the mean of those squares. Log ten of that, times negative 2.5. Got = -4.0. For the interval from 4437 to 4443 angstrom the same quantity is -3.9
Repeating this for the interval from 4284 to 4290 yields -3.4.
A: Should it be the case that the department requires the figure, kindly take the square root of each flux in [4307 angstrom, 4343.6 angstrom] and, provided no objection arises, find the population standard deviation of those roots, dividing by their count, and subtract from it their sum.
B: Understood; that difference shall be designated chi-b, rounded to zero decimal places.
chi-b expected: -85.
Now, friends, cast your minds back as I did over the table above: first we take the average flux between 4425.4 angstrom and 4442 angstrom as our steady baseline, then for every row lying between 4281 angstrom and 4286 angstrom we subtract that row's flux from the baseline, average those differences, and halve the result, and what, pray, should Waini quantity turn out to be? 0.35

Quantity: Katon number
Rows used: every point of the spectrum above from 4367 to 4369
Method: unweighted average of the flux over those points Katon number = 5.4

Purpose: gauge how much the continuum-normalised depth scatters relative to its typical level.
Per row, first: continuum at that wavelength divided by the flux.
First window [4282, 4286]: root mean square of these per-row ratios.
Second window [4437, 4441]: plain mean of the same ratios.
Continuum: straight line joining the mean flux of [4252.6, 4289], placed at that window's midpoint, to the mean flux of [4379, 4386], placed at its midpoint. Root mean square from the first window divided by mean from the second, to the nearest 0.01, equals 1.23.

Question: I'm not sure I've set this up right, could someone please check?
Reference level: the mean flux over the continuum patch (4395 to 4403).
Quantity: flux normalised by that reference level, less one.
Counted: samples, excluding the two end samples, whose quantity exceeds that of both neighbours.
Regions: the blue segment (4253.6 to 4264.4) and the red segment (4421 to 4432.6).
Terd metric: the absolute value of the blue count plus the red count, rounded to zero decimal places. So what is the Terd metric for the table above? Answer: 7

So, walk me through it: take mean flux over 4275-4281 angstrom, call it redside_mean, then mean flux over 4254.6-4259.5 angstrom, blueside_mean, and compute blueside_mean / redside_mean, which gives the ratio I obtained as 0.95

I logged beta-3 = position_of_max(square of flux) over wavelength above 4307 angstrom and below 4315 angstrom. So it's 4307.30 angstrom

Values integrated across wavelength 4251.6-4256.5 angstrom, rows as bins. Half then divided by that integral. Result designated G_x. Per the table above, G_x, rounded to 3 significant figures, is 0.0200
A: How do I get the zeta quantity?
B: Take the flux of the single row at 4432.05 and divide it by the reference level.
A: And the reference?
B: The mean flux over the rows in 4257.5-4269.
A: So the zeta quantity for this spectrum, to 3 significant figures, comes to 1.03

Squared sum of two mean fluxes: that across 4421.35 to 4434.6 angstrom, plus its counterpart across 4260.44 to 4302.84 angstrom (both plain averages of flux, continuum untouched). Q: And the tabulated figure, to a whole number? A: 95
